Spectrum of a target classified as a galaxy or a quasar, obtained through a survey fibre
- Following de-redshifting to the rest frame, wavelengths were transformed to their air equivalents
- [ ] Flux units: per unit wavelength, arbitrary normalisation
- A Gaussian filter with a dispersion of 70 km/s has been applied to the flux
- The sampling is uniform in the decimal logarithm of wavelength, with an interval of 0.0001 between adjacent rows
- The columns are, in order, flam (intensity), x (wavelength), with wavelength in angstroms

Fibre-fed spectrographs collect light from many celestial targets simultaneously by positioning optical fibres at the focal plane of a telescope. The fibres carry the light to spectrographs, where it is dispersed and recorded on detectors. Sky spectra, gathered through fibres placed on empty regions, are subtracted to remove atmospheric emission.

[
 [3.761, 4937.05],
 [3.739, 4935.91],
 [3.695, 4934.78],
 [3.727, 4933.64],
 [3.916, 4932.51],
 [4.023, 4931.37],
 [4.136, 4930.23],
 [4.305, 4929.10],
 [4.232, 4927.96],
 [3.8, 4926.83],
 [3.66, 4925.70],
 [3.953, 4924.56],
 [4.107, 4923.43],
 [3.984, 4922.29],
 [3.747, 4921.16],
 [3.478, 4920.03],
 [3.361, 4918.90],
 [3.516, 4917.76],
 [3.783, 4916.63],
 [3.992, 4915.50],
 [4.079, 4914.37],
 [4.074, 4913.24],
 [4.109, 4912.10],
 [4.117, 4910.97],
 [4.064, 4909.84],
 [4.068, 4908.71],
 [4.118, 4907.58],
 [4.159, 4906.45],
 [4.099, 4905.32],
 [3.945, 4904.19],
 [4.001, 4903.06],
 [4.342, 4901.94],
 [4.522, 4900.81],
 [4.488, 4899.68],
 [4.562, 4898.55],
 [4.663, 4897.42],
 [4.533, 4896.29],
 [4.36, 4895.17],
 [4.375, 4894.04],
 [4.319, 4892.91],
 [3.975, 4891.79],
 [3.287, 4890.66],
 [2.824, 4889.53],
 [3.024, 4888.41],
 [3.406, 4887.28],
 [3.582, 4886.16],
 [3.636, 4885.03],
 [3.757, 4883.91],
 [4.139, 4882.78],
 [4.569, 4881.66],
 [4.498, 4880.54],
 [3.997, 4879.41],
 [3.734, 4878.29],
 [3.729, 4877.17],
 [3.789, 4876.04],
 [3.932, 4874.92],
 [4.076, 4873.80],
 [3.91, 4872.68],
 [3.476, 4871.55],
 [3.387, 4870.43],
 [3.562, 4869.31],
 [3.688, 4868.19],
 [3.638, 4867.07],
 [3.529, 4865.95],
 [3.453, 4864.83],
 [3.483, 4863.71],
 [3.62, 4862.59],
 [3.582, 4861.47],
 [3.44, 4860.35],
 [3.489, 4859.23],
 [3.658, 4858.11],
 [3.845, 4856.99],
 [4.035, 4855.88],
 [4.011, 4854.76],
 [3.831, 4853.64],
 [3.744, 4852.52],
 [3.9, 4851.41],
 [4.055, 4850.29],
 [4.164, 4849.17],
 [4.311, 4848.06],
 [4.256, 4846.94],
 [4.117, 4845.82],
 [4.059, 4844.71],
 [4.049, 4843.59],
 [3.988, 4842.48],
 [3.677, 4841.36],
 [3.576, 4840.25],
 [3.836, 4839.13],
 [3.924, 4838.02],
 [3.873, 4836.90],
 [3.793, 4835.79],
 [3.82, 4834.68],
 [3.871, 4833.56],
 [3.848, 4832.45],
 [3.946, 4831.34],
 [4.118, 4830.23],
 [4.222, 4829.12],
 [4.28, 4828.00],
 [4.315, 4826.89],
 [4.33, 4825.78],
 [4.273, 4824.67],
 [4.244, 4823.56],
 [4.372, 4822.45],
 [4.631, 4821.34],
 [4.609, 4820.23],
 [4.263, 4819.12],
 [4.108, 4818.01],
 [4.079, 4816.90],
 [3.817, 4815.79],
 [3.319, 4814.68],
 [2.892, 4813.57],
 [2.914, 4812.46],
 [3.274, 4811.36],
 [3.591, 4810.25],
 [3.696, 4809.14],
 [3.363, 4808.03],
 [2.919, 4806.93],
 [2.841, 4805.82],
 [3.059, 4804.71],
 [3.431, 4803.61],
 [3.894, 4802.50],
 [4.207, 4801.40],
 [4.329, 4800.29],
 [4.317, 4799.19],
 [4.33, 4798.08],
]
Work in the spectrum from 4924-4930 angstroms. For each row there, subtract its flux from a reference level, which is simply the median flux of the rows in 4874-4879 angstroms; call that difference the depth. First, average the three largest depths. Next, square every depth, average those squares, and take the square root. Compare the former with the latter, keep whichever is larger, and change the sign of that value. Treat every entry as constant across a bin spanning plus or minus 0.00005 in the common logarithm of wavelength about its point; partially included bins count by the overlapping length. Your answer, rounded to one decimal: -0.3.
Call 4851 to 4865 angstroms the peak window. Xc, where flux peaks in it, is 4855.88 angstroms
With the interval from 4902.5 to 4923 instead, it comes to 4906.45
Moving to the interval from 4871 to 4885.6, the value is 4881.66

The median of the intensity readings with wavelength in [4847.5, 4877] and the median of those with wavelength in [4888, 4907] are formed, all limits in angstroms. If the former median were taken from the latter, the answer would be 0.6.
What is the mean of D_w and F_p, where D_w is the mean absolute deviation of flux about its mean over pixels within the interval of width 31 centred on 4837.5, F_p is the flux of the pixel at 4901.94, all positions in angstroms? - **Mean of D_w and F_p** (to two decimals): 2.27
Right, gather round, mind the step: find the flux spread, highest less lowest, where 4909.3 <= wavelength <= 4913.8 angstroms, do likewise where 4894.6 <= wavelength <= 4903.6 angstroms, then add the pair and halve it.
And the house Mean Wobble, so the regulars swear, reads 0.36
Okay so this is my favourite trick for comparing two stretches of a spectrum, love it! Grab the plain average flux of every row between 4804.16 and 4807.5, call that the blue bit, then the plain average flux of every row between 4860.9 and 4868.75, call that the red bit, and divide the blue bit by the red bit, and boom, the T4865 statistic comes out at 0.82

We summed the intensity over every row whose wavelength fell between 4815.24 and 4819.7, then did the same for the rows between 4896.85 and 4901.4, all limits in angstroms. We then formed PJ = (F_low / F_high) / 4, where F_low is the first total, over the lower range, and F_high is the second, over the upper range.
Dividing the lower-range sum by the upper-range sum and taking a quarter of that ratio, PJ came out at 0.223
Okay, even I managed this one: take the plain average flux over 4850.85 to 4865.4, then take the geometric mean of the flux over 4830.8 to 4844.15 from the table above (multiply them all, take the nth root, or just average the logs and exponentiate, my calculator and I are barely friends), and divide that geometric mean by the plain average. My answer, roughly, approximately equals 1.04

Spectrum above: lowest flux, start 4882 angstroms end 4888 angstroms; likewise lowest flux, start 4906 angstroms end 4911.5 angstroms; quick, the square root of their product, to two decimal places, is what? 3.72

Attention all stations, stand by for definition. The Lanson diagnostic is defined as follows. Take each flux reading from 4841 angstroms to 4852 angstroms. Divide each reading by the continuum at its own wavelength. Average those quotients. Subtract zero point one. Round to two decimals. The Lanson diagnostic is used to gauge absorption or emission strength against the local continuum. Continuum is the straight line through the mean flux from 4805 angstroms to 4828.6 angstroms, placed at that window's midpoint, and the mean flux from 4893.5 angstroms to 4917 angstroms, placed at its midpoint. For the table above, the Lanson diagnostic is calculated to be 0.93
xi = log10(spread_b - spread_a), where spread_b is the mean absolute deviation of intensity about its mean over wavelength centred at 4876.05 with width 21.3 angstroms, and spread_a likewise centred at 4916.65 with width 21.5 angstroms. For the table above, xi -1.39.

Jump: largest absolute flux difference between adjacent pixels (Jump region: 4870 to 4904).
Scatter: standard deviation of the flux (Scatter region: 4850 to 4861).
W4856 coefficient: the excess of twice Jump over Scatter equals 1.2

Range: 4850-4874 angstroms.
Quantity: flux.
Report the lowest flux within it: 3.387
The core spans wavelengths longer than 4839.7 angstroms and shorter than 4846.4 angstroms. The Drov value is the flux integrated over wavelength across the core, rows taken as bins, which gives 26.2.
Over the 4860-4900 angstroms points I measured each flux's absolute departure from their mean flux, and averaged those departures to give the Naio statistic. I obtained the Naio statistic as 0.38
